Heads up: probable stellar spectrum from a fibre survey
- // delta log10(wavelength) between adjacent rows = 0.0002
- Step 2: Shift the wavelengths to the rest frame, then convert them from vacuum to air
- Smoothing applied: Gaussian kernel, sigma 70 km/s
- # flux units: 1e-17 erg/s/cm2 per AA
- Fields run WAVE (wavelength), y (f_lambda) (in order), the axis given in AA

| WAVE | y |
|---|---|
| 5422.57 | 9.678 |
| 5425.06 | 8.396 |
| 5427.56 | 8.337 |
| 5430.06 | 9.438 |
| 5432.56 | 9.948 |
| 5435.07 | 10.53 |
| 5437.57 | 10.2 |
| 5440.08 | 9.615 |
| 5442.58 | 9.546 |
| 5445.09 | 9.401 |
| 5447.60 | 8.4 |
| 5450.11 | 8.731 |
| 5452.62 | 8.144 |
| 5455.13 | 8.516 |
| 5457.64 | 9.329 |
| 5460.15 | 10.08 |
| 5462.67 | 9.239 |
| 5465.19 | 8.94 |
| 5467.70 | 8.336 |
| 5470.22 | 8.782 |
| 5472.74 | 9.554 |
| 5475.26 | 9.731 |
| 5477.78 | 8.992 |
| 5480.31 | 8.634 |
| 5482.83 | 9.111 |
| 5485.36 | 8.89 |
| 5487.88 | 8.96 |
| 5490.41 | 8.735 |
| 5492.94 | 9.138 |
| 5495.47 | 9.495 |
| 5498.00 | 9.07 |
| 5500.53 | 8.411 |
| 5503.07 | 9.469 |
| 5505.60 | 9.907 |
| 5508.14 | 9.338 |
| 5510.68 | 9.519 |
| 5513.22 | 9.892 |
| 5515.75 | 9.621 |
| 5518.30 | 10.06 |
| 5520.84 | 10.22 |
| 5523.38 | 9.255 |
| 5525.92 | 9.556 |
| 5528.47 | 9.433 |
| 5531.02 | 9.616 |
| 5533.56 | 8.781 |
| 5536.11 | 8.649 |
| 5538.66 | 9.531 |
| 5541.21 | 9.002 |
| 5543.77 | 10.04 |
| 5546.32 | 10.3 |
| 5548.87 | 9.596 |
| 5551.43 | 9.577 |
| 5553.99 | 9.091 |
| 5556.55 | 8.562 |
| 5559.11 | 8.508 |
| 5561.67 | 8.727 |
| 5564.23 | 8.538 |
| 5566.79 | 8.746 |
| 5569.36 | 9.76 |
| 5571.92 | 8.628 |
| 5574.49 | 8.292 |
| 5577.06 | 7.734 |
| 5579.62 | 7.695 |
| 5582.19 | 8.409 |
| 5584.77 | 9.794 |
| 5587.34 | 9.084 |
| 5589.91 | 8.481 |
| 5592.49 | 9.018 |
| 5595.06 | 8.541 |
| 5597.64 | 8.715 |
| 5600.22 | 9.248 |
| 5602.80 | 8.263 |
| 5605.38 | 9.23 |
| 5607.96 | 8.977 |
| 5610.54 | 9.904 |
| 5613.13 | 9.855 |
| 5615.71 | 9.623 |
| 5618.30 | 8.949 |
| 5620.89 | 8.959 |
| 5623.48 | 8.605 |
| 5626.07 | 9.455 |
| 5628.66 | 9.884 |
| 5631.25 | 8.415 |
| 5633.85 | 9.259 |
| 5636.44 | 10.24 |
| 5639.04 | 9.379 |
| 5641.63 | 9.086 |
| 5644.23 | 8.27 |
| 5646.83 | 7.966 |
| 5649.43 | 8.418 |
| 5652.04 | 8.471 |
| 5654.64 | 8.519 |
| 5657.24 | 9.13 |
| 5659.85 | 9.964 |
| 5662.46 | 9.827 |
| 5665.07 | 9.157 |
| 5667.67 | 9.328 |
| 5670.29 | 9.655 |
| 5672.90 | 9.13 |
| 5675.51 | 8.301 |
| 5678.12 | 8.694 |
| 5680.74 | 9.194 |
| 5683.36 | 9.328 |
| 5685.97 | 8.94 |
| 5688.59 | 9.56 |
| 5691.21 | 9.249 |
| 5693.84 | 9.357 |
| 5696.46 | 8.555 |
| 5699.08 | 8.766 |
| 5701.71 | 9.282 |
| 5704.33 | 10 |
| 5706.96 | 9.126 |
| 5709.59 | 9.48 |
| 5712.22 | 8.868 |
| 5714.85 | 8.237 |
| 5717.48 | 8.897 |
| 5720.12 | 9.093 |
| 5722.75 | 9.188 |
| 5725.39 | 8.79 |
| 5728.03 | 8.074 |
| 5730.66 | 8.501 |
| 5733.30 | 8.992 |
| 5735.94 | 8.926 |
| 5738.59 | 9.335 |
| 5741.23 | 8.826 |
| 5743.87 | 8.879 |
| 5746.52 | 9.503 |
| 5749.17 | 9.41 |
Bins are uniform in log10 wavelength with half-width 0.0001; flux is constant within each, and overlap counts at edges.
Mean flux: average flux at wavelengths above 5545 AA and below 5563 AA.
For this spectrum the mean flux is 9.2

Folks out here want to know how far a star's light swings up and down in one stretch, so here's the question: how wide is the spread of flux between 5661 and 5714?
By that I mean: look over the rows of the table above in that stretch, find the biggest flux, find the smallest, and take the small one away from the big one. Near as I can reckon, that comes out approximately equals 1.70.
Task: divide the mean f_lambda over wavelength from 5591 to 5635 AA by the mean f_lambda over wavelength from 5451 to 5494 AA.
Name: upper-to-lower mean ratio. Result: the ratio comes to 1.01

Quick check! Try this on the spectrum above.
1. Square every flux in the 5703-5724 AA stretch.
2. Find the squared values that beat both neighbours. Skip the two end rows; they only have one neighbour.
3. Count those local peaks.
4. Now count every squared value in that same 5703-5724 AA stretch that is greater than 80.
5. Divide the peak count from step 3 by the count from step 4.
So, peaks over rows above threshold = 0.20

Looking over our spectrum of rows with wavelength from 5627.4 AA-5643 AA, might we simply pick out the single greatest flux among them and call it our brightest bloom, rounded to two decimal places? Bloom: 10.24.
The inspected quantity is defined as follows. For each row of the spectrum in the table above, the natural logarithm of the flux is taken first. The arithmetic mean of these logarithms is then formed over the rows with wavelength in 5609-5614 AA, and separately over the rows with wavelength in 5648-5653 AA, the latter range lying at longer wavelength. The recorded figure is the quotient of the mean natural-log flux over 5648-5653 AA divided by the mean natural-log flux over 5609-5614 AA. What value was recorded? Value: 0.93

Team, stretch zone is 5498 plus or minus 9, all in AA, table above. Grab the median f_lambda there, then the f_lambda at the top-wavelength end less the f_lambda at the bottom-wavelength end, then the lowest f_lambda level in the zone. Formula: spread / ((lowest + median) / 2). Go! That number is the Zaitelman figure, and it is 0.13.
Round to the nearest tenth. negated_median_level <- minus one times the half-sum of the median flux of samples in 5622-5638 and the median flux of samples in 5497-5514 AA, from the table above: -9.4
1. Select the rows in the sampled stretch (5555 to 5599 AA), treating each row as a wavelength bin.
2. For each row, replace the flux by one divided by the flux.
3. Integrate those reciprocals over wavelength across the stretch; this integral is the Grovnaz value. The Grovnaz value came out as 5.1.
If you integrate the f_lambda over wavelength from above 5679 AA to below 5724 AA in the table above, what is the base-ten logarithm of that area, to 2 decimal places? 2.61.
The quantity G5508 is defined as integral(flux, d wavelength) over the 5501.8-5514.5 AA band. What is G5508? 122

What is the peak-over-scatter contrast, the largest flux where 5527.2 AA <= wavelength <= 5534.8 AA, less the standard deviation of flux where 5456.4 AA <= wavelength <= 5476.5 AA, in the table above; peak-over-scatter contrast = 9.1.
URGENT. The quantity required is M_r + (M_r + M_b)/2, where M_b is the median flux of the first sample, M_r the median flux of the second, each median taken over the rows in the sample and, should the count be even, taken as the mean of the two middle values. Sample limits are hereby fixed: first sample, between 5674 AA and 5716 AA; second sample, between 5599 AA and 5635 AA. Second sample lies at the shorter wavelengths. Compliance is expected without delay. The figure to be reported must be 18.4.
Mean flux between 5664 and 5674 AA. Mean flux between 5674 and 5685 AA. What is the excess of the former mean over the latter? 0.44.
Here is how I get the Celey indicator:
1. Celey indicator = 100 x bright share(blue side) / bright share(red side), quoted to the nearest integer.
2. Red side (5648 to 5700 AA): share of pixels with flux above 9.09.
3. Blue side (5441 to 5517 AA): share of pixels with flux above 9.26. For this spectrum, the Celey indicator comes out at 72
